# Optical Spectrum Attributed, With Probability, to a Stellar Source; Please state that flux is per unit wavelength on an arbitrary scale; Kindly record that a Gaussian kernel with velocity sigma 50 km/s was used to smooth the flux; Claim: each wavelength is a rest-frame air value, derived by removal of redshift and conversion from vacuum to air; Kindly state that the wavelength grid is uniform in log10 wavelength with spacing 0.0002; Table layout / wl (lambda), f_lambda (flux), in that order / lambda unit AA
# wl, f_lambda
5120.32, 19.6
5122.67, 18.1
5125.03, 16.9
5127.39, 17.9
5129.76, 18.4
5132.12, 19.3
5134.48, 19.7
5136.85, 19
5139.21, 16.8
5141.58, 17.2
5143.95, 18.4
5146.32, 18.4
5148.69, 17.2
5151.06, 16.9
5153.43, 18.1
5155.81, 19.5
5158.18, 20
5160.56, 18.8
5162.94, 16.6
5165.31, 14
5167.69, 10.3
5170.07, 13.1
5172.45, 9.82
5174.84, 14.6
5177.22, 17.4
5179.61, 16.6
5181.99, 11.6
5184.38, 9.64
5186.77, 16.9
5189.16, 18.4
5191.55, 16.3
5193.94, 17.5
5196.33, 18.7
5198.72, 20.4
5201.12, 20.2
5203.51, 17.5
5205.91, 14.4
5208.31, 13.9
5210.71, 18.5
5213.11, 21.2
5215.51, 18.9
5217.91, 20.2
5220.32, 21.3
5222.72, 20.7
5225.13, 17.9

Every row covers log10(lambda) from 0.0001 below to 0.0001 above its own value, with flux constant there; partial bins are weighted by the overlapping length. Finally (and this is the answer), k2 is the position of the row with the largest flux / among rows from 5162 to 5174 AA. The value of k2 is 5162.94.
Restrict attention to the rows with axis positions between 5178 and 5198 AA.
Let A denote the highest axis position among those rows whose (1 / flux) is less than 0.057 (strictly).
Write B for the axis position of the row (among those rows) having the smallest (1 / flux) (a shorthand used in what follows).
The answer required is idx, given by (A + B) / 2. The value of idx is 5196.3 AA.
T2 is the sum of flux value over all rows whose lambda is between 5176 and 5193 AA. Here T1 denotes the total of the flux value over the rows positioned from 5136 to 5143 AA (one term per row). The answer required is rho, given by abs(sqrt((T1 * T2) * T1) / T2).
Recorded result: 5.1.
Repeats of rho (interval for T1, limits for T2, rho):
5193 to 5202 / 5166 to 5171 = 15.9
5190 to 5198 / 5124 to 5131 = 7.2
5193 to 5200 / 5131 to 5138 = 7.4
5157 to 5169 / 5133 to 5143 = 9.3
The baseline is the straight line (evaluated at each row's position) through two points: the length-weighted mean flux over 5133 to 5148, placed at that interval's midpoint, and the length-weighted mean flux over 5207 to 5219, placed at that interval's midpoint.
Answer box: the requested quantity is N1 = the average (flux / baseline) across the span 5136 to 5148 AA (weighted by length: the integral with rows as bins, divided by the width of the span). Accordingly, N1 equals 0.98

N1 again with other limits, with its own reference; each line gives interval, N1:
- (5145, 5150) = 0.97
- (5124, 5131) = 0.98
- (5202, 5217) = 0.95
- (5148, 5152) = 0.93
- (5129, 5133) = 1.04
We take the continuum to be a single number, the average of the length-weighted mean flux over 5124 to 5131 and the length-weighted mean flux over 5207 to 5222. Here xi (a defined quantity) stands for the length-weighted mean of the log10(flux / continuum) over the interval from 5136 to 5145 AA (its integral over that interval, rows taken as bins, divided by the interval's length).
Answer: -0.015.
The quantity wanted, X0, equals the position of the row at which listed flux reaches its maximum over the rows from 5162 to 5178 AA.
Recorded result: 5177.22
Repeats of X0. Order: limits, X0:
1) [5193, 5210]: 5198.72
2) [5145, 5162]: 5158.18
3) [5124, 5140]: 5134.48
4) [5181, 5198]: 5196.33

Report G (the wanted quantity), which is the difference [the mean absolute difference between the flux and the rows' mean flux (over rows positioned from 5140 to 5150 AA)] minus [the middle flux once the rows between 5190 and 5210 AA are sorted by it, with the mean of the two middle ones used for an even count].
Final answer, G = -16.9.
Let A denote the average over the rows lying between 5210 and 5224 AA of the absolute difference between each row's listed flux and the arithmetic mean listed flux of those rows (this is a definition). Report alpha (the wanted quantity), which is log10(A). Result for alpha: -0.02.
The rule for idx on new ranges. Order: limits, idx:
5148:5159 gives 5158.2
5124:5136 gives 5134.5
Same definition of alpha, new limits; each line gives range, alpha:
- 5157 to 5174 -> 0.51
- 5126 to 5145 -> -0.11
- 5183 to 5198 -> 0.34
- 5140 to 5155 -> -0.22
